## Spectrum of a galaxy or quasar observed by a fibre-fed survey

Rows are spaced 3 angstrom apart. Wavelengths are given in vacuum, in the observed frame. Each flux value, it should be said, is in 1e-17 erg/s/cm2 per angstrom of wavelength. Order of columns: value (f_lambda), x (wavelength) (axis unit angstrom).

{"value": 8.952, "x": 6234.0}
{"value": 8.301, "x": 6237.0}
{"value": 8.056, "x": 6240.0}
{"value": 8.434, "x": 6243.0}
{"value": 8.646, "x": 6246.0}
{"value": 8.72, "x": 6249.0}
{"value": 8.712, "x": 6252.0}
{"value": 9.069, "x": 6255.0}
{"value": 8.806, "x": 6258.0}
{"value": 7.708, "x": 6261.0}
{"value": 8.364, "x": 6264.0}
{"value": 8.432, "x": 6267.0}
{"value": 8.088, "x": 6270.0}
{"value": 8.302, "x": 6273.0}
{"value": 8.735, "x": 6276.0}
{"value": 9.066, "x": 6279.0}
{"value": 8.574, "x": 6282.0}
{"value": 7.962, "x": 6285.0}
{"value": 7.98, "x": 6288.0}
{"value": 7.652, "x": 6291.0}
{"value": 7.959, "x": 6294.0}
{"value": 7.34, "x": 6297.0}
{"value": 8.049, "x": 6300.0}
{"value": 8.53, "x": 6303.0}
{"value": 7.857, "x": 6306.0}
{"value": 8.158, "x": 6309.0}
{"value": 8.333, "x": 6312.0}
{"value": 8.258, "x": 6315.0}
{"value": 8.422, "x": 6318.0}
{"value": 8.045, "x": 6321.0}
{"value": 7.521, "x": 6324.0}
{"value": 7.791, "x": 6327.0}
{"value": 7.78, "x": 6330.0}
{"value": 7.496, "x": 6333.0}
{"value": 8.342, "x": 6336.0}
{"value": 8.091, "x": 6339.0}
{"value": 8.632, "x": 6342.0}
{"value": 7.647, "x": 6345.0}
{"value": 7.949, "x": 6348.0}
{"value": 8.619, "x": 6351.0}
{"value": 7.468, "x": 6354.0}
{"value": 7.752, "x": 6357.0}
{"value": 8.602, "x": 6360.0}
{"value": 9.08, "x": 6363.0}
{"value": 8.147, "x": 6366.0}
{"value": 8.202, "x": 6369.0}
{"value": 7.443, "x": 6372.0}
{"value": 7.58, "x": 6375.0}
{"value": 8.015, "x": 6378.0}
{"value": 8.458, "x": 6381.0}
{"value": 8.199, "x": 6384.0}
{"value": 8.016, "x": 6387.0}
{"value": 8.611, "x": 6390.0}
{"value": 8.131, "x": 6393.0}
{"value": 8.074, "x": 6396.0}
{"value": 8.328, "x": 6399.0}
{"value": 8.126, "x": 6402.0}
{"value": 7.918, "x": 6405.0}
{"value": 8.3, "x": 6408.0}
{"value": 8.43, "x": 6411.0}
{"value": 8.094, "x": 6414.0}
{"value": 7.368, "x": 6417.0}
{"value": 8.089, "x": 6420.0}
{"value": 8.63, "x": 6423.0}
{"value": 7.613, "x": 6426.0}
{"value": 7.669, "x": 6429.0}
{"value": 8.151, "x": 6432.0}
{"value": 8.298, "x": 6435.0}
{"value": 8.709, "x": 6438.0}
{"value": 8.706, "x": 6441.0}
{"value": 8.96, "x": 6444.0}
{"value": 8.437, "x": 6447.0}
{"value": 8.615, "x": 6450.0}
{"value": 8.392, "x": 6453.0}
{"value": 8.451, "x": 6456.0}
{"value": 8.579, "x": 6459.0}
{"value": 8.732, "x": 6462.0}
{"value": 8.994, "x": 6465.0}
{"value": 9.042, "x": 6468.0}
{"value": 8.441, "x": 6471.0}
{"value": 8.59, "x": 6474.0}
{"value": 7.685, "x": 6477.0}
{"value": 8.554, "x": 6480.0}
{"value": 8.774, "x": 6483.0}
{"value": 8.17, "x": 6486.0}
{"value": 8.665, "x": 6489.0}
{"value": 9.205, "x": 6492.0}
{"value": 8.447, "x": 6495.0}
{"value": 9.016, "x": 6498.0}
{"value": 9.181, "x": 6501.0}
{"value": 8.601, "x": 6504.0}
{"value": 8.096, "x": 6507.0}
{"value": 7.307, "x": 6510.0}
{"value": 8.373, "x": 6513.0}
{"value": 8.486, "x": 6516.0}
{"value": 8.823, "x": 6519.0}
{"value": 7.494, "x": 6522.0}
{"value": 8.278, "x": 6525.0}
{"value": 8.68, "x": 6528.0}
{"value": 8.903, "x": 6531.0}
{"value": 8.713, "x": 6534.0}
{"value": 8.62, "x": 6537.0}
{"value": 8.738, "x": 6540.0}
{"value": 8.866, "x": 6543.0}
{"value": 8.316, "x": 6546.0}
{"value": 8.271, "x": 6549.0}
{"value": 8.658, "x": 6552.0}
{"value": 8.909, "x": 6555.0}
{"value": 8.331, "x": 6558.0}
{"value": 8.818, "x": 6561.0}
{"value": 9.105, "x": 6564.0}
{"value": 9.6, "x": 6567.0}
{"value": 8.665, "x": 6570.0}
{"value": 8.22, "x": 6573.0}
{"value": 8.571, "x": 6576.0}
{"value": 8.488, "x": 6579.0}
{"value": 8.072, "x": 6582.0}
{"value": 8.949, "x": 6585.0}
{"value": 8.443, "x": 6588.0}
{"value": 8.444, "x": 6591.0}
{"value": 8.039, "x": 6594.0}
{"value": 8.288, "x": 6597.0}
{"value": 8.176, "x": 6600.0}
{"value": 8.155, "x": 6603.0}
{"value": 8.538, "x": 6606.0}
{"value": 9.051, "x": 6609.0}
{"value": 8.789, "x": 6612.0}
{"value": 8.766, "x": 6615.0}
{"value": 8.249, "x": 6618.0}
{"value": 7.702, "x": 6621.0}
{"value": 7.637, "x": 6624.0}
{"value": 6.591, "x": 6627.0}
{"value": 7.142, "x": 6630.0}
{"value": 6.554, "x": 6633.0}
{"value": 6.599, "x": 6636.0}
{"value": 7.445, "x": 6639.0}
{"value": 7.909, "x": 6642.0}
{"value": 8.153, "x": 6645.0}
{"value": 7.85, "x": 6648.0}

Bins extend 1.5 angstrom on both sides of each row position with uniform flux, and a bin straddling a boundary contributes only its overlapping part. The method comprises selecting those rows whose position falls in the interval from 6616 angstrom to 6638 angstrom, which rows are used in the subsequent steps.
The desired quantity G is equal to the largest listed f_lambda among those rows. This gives 8.249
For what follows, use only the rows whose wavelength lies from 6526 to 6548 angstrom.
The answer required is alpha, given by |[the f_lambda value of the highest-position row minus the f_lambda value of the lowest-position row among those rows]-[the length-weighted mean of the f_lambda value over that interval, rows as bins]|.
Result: 9.0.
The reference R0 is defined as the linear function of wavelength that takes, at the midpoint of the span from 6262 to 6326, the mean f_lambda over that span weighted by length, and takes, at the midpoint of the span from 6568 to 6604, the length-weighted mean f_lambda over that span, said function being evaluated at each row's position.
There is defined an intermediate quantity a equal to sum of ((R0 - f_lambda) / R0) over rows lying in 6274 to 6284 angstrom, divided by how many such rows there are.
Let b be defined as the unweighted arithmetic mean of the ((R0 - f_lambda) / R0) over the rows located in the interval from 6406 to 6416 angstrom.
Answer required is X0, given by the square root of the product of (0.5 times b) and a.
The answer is 0.009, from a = -0.08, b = -0.002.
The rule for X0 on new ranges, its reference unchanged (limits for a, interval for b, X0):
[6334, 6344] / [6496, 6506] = 0.026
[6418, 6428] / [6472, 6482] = 0.006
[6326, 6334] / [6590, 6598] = 0.023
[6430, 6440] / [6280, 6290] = 0.003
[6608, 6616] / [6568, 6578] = 0.018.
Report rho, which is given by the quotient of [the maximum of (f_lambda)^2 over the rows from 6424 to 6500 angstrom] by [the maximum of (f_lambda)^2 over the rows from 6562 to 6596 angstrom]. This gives 0.919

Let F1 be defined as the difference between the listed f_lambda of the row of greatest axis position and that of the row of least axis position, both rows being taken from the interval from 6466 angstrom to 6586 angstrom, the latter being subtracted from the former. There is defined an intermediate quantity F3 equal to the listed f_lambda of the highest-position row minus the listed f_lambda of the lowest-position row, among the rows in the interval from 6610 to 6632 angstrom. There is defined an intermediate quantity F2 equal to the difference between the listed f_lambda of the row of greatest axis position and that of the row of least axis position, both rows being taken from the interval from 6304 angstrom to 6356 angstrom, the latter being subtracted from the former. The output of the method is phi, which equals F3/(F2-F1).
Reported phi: 6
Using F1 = -0.1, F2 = -0.4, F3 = -1.6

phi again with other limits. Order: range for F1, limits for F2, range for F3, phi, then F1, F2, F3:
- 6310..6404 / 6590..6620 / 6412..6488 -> 6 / -0.2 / -0.2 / 0.1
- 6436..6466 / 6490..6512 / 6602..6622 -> 0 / 0.3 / -1.9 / -0.5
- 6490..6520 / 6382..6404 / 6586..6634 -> -6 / -0.4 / -0.1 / -1.9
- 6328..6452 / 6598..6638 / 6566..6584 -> 1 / 0.8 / -1.6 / -1.5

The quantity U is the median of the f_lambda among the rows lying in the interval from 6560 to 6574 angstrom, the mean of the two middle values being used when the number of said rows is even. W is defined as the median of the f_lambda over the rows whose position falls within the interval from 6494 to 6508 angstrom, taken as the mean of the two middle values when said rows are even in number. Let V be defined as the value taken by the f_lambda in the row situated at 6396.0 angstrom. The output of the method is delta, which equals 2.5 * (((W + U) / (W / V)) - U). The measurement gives 18.8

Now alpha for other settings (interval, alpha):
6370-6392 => 6.9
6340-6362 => 8.1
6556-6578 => 8.5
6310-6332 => 8.6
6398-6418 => 9.1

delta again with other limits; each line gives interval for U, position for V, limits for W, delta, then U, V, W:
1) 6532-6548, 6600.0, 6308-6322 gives 20.2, 8.7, 8.176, 8.3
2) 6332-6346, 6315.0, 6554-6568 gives 19.2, 8.1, 8.258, 8.9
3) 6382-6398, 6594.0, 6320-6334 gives 20.8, 8.1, 8.039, 7.8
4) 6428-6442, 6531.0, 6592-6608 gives 24.1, 8.3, 8.903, 8.2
